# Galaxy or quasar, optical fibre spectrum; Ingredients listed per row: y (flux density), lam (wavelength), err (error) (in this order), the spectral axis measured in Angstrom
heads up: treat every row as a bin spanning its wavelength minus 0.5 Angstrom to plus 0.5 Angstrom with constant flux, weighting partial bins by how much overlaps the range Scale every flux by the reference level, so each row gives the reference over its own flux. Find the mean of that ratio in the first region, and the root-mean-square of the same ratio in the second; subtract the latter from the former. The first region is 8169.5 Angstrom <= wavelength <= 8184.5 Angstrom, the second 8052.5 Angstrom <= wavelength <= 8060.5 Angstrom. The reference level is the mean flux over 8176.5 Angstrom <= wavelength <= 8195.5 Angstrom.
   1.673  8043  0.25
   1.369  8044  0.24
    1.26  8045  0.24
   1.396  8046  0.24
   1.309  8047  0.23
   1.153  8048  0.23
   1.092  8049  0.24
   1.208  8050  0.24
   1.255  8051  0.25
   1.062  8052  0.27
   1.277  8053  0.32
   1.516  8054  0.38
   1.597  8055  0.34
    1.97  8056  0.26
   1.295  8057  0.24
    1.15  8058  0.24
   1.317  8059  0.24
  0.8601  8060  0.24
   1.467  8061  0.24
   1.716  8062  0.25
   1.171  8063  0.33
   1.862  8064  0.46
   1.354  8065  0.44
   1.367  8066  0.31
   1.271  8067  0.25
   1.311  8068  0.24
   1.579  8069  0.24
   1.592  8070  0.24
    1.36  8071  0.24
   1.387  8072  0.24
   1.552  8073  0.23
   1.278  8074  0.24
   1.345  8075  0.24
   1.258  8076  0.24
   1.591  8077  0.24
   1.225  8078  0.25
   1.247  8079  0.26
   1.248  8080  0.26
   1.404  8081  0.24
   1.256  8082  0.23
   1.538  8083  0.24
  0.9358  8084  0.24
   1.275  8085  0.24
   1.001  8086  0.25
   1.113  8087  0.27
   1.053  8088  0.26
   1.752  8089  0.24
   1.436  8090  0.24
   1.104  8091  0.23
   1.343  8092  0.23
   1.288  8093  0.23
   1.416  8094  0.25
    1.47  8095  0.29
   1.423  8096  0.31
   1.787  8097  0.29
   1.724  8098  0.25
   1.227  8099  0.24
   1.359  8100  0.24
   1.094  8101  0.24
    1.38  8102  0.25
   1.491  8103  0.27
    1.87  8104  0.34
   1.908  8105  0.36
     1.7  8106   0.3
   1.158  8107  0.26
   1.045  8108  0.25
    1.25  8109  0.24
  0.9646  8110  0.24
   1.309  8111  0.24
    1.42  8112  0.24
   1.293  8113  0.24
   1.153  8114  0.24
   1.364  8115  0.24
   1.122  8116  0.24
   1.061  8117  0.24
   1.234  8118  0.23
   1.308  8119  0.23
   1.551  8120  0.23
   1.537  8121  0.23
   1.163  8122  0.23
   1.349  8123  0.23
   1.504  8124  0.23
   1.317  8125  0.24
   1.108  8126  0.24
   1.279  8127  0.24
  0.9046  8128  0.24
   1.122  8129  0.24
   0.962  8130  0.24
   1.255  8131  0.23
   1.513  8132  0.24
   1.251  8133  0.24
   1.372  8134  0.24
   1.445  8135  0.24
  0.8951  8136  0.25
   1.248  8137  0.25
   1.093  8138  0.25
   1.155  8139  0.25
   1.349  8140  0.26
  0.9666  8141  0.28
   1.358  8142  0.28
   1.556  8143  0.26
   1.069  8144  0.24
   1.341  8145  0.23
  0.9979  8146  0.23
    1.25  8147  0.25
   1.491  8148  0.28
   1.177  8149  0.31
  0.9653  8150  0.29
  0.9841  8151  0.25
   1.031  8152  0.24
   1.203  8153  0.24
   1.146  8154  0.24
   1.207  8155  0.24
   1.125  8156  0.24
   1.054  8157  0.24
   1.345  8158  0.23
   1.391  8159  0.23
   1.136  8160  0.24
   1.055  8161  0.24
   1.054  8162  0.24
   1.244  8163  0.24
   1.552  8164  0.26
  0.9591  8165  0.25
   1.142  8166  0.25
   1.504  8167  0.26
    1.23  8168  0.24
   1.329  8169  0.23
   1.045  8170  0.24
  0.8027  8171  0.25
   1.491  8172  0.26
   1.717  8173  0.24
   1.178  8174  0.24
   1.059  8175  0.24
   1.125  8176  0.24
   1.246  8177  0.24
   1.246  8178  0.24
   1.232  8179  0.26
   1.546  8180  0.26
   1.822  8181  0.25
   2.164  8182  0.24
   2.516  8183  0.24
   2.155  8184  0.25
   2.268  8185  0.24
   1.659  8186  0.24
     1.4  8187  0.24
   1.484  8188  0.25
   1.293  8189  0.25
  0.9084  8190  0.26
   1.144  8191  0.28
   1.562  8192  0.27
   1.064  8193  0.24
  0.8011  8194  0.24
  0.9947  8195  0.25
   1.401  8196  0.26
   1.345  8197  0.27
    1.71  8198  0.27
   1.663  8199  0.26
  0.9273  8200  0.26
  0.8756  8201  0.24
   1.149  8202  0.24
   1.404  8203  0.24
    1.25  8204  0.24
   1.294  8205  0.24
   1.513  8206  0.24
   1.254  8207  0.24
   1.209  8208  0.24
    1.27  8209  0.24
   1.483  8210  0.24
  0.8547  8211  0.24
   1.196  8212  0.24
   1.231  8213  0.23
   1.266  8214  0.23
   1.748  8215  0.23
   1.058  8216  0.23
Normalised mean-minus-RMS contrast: -0.08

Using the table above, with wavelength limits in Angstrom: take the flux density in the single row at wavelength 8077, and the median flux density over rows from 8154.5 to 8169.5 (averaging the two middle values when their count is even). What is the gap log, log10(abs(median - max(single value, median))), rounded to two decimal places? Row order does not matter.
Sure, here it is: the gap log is -0.42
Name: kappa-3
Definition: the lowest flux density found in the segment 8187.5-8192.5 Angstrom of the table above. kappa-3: 0.9084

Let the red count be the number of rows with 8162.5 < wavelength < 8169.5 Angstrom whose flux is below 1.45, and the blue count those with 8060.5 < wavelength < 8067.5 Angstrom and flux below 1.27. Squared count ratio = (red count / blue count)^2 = 25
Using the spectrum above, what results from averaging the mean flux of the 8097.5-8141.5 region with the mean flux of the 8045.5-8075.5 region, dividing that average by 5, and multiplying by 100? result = 26.6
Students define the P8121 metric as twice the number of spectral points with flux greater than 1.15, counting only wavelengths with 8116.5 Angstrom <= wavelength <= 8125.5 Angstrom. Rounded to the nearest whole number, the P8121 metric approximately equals 16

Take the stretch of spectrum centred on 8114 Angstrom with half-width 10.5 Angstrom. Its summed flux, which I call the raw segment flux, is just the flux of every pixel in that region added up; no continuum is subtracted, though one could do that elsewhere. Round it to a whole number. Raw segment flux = 28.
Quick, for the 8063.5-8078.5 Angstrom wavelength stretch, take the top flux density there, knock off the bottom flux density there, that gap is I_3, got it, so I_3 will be 0.64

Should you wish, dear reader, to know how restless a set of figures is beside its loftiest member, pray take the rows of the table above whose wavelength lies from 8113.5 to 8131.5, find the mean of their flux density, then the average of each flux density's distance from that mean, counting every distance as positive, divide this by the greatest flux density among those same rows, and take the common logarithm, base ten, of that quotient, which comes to -1.03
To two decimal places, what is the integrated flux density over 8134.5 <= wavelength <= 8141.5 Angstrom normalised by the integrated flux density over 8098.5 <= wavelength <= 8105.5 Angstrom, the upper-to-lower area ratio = 0.79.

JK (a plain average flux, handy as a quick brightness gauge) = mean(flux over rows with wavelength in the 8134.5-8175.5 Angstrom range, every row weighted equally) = 1.20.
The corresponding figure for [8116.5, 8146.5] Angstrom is 1.24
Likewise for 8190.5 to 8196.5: 1.16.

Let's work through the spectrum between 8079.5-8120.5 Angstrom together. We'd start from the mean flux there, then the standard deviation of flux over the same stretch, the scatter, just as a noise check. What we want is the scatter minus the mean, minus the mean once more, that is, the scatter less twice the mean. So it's -2.43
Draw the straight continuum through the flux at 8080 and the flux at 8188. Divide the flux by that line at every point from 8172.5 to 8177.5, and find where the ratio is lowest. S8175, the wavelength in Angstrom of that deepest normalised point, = 8175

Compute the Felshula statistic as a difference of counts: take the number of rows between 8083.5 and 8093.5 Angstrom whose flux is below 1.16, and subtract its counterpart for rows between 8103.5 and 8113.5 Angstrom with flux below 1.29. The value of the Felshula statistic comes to 1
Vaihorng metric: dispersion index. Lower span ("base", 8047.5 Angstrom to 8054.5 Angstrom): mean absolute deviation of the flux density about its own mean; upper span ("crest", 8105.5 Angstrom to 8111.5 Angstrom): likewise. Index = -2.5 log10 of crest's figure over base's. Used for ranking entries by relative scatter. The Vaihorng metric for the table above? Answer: -0.6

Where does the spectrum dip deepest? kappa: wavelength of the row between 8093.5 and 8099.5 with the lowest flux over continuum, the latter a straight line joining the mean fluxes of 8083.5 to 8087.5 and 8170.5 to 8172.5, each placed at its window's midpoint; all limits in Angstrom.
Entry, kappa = 8099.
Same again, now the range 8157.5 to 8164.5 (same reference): 8162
